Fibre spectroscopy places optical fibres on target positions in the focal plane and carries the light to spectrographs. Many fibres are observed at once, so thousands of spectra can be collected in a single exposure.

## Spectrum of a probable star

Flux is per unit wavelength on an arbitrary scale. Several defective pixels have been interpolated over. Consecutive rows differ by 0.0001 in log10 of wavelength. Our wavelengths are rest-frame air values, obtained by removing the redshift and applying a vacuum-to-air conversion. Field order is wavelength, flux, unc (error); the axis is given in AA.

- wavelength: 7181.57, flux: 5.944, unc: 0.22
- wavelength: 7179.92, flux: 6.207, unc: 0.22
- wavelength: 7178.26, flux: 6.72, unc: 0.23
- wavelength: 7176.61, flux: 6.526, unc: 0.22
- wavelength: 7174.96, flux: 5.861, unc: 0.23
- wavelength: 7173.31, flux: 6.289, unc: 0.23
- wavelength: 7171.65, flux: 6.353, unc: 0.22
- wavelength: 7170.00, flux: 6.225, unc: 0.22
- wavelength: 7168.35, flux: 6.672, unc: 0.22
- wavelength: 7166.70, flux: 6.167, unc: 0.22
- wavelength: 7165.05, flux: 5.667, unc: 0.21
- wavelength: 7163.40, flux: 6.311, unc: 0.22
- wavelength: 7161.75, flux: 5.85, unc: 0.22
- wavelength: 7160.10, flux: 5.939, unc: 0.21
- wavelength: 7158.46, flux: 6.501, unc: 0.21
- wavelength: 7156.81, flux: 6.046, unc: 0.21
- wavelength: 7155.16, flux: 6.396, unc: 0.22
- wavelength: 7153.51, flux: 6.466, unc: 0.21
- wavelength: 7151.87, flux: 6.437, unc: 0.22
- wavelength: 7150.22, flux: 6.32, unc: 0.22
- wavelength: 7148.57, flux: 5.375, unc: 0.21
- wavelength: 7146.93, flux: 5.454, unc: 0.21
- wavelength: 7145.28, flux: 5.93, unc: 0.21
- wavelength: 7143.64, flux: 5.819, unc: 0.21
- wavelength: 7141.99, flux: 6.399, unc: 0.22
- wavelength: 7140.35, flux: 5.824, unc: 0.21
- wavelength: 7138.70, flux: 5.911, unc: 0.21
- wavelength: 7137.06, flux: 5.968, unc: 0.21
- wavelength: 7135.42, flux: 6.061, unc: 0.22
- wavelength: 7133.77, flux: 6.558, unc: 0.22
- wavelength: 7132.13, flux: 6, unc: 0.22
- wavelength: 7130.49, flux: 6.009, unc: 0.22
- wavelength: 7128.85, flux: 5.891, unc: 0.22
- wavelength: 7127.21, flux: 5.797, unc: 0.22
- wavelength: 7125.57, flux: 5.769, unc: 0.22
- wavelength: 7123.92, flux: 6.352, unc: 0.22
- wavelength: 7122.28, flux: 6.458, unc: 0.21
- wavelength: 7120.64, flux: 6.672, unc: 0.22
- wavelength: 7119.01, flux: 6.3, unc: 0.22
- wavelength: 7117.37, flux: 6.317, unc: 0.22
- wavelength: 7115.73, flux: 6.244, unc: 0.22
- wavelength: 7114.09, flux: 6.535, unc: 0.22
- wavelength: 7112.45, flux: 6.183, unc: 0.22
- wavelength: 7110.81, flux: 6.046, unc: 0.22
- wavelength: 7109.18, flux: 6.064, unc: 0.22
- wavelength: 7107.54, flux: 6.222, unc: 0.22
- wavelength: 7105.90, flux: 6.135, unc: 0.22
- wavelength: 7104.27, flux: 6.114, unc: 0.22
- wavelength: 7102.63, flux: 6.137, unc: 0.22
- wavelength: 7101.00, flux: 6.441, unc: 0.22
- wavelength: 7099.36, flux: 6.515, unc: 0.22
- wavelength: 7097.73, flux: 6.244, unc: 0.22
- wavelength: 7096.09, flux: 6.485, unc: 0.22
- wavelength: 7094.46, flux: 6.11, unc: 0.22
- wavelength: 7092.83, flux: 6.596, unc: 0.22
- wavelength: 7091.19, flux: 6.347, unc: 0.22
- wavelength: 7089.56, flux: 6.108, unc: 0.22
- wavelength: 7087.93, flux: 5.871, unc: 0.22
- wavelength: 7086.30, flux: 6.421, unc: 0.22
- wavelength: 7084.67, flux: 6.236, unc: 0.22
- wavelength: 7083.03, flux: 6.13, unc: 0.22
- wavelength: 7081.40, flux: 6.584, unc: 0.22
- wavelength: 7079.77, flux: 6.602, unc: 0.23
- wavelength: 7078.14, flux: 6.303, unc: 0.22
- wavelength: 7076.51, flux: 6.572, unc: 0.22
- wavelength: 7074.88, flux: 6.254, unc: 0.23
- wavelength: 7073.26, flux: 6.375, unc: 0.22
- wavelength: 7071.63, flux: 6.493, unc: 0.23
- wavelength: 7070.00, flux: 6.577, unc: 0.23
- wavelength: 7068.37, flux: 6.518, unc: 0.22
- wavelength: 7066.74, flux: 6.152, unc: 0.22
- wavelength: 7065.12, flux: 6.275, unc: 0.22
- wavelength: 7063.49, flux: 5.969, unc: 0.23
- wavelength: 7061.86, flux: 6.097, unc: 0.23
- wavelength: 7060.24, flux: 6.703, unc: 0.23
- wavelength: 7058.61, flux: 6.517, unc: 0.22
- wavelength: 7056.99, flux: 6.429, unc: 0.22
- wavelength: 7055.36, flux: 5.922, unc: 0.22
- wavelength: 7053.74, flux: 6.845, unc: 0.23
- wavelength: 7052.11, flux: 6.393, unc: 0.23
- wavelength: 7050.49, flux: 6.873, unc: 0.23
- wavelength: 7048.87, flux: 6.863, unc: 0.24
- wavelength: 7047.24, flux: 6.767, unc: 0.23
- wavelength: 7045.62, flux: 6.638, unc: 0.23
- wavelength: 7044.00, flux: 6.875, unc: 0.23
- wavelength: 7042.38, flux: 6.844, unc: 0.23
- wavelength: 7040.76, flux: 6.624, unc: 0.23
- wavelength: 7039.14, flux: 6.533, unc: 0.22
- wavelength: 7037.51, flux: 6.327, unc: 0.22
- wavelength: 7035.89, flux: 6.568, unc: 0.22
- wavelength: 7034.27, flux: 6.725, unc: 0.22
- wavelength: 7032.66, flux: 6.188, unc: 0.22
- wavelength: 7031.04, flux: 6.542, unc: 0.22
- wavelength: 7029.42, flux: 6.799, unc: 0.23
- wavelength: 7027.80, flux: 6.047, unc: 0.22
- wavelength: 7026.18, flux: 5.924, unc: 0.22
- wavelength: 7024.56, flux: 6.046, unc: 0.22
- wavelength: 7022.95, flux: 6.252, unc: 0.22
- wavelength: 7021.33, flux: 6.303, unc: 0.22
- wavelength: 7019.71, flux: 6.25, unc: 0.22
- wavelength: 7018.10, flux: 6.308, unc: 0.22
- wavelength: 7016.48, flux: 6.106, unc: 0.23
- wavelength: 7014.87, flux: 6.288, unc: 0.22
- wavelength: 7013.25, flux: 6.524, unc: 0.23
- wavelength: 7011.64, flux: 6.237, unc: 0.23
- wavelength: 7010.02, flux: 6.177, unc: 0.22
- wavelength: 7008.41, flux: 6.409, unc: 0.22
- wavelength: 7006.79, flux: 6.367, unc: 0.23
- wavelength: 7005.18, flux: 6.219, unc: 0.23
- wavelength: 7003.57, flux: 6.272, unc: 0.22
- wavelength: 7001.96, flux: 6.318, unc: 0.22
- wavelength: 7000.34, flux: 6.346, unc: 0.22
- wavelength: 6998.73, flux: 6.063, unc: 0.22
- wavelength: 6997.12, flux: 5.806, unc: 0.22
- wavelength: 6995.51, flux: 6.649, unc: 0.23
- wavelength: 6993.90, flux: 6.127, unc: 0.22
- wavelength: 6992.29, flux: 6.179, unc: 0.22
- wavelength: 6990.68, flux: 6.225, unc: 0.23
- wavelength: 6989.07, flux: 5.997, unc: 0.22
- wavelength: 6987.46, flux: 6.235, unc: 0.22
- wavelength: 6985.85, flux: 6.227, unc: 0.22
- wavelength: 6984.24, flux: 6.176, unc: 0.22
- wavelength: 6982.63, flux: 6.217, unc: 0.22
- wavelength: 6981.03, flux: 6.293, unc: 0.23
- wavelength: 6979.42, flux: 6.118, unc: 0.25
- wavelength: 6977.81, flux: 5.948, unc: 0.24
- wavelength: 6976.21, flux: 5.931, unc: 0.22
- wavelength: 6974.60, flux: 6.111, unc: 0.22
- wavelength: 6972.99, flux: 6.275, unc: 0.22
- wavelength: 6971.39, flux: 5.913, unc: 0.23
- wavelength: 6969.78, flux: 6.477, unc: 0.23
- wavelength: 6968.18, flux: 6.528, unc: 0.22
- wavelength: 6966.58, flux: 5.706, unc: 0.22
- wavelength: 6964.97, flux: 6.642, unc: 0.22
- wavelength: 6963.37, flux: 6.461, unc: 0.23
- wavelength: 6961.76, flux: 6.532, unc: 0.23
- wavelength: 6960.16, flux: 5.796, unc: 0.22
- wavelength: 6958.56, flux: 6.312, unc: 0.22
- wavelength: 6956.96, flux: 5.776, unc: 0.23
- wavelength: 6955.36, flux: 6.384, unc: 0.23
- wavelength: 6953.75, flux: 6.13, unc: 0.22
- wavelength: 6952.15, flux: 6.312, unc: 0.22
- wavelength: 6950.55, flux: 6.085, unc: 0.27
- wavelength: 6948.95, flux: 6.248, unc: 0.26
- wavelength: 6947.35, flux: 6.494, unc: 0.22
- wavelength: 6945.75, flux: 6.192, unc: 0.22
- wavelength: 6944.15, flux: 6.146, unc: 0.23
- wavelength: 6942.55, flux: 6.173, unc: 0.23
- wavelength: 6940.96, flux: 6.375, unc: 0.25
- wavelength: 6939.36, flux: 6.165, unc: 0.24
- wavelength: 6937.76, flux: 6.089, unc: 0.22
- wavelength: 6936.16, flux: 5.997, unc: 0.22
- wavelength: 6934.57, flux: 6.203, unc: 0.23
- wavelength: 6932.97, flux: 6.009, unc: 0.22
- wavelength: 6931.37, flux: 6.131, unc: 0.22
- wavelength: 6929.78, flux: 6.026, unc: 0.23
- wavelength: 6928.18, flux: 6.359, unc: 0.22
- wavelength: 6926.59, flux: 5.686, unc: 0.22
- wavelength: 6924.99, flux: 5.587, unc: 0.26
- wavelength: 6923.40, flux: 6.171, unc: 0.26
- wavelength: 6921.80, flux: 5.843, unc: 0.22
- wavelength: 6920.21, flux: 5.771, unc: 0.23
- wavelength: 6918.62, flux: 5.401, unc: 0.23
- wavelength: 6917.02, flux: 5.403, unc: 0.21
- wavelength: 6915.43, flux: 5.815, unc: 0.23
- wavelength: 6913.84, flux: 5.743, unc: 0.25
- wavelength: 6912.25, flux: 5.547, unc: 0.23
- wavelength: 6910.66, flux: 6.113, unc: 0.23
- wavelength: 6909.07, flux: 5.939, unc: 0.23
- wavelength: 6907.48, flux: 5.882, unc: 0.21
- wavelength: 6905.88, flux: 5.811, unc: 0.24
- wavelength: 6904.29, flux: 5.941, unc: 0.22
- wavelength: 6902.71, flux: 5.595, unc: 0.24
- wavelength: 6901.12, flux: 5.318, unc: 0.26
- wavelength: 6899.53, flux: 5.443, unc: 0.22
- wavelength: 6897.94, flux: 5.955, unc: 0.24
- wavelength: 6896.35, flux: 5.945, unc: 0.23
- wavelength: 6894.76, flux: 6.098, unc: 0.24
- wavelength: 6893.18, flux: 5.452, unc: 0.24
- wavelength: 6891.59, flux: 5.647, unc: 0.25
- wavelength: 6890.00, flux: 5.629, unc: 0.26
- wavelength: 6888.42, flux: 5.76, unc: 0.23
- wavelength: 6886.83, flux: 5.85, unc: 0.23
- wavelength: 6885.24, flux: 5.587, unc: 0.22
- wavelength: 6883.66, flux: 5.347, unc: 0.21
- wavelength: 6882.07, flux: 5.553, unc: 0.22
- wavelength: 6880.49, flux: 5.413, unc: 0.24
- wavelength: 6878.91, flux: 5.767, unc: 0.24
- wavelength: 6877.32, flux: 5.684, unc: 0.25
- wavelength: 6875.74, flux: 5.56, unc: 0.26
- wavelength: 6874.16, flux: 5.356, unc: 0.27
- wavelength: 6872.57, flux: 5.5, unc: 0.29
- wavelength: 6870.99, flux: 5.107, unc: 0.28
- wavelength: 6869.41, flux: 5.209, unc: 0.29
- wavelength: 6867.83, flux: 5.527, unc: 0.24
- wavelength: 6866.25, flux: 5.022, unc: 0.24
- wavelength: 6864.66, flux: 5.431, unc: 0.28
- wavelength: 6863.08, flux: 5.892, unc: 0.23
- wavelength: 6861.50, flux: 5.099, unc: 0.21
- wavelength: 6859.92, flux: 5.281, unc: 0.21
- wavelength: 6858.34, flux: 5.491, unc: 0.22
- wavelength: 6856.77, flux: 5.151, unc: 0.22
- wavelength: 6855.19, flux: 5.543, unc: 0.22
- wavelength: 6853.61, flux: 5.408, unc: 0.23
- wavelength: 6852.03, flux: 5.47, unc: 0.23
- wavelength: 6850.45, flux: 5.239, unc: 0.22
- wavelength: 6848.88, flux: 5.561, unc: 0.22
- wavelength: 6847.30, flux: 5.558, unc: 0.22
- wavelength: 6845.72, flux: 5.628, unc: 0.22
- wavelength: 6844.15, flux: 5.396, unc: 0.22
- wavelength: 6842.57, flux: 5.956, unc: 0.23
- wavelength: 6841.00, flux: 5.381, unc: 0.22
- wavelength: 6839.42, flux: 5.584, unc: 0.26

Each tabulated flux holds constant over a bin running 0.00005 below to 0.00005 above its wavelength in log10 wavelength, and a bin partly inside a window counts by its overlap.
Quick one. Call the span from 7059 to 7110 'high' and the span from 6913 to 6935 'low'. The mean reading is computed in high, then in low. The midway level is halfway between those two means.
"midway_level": 6.09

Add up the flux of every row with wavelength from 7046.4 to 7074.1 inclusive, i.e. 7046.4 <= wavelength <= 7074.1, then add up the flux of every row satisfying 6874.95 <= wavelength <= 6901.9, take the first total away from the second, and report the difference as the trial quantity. -14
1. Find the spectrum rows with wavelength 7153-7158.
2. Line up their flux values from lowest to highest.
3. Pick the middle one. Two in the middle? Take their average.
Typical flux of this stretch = 6.40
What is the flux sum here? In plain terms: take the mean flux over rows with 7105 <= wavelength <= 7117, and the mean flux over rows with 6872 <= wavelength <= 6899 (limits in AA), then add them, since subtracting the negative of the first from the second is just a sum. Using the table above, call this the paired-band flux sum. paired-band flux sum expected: 11.9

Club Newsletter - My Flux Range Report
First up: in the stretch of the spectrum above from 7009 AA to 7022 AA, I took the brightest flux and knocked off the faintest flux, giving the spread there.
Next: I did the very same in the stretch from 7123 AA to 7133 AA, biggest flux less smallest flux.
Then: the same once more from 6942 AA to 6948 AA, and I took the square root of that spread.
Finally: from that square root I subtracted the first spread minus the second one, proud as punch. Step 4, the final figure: 0.75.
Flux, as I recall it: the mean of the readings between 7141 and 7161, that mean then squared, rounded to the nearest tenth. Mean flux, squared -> 37.1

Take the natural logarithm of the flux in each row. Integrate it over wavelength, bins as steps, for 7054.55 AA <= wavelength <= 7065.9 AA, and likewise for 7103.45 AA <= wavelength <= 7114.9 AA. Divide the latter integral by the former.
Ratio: 1.00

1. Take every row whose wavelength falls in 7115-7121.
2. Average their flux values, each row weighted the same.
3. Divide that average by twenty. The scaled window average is 0.319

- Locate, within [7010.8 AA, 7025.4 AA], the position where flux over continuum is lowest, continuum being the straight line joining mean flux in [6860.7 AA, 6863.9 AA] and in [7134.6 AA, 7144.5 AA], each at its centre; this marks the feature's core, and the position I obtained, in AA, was 7024.56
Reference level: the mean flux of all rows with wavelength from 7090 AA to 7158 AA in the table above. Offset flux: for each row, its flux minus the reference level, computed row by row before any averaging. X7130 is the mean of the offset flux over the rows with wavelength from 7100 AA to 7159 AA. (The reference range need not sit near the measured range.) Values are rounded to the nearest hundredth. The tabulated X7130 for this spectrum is -0.03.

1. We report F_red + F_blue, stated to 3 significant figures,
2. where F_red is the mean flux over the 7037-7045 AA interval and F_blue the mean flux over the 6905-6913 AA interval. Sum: 12.5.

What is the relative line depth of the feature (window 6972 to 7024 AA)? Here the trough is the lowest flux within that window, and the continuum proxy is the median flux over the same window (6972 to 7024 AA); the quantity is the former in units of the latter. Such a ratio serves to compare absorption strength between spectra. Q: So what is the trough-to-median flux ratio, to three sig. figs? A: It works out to 0.932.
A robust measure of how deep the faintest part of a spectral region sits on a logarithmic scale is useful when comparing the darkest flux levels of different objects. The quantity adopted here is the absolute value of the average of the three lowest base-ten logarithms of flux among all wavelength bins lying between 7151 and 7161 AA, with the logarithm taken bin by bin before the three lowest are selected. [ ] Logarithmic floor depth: 0.787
